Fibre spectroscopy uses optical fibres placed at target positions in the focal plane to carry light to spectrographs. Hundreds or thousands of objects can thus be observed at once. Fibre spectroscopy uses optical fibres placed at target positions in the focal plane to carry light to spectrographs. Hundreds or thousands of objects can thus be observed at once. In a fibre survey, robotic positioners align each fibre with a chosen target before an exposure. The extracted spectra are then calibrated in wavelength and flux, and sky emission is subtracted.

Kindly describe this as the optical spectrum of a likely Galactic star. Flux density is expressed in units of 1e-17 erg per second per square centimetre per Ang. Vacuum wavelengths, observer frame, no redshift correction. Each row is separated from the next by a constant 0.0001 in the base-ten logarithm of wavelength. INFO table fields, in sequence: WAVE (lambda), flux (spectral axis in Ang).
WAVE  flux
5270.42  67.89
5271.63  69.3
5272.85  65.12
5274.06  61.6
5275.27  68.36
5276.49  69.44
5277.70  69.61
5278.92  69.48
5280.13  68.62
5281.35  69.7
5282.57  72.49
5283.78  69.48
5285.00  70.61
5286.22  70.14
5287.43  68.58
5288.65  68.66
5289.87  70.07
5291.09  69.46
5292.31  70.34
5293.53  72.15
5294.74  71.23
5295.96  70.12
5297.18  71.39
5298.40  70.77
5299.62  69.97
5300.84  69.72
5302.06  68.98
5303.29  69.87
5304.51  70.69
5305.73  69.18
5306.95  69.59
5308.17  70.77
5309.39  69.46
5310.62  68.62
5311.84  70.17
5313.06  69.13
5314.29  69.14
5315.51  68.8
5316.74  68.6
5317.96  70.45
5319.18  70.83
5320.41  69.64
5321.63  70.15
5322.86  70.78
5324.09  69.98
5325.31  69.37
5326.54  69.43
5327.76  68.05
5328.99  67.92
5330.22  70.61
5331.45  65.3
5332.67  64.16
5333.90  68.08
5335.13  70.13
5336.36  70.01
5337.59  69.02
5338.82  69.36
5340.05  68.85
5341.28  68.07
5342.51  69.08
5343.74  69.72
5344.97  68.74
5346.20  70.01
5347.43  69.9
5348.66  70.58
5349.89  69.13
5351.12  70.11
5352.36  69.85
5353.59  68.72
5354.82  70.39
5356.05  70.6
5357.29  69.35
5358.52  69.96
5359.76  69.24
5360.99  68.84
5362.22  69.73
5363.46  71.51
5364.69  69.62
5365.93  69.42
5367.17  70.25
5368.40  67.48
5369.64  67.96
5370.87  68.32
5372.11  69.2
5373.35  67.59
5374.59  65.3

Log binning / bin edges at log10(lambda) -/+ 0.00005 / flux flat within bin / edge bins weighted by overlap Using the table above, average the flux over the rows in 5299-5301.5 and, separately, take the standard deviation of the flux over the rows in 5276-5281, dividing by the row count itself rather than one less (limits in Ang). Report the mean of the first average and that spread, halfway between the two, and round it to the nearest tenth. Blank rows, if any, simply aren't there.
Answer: 35.1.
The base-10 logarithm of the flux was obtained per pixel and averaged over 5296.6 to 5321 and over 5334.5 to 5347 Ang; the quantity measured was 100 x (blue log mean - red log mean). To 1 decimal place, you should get 0.3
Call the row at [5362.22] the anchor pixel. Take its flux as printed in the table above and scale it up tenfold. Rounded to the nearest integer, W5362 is 697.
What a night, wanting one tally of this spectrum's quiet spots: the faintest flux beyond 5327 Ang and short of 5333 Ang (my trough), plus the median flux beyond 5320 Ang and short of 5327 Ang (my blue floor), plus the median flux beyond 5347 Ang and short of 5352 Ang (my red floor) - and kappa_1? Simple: 204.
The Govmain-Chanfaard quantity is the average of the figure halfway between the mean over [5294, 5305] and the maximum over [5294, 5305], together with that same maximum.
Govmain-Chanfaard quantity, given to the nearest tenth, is 71.1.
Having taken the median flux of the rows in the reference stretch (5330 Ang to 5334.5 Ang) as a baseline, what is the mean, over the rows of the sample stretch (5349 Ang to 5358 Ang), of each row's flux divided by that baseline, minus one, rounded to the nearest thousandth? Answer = 0.046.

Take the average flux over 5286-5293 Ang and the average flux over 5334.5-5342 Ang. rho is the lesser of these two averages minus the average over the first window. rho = -0.3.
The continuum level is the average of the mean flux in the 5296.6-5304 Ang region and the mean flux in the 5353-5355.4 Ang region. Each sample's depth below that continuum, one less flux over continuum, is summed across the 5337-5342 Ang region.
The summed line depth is 0.058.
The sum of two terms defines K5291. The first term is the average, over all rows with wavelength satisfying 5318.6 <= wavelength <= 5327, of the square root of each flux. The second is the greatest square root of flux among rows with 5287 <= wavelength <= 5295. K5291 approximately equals 16.9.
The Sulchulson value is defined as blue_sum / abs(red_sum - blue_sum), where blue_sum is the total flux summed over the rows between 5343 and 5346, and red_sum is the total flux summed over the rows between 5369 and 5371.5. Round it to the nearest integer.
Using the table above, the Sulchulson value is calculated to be 64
